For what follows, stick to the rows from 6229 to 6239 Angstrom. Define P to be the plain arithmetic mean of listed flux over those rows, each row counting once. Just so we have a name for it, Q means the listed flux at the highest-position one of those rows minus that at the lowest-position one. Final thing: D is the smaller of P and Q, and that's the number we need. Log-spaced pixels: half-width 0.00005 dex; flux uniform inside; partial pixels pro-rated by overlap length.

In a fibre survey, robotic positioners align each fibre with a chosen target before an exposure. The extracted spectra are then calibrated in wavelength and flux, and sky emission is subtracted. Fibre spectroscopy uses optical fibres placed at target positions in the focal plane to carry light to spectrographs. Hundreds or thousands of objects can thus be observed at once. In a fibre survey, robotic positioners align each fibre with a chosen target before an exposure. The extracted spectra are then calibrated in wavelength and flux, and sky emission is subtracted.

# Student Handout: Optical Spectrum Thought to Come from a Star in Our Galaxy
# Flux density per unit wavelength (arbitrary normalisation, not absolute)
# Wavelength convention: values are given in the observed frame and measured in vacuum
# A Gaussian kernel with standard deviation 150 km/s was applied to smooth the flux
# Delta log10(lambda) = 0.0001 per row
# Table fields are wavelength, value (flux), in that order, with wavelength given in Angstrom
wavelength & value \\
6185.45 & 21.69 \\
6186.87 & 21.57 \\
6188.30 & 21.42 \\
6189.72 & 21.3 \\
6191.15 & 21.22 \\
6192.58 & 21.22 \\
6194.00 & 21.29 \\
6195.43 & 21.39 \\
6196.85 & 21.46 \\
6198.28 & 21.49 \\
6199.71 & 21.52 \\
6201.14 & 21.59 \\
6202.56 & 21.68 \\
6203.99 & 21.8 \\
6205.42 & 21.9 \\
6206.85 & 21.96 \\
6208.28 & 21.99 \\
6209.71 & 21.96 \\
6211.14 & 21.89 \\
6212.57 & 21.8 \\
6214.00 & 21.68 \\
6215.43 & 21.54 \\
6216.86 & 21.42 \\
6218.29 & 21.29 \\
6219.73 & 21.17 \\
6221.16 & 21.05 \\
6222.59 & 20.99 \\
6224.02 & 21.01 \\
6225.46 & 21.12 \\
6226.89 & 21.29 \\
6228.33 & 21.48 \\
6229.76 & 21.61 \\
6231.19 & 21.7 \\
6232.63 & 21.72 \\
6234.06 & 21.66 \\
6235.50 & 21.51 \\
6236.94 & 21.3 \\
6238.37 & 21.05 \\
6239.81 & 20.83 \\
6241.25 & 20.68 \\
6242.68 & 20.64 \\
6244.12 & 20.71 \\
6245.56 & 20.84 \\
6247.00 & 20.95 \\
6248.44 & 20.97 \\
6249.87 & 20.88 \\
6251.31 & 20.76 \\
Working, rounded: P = 21.51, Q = -0.6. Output -0.56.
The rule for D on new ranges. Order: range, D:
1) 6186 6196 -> -0.18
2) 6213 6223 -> -0.69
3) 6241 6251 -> 0.20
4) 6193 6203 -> 0.39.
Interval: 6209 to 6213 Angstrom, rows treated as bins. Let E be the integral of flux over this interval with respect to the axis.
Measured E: 88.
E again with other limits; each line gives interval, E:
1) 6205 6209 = 88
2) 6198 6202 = 86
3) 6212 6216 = 87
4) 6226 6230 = 86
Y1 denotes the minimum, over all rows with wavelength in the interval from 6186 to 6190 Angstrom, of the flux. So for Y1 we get 21.3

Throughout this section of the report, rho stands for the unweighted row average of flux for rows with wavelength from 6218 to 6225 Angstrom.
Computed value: 21.1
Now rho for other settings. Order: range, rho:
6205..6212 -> 21.9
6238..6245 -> 20.8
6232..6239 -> 21.4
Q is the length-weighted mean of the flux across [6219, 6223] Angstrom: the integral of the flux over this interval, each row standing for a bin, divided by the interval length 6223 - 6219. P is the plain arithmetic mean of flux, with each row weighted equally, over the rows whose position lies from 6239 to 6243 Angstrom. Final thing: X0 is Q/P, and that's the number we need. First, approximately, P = 20.72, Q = 21.1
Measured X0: 1.02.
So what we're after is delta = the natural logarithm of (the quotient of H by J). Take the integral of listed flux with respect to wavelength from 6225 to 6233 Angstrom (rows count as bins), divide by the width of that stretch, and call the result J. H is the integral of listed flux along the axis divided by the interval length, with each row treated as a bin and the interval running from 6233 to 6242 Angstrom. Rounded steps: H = 21.2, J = 21.49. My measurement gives -0.014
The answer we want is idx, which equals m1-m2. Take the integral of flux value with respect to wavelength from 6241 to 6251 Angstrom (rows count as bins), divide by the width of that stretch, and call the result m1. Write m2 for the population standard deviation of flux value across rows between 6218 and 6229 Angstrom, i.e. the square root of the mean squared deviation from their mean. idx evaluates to 20.7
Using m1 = 20.8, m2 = 0.16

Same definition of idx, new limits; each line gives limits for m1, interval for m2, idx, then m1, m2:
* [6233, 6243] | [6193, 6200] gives 21.1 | 21.1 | 0.08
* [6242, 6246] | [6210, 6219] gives 20.5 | 20.7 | 0.21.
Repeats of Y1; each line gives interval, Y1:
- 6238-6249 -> 20.64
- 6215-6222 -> 21.05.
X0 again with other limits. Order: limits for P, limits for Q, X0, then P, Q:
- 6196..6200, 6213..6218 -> 1.00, 21.49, 21.6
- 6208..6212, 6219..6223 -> 0.96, 21.95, 21.1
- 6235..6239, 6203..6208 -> 1.03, 21.29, 21.9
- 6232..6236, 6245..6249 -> 0.97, 21.63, 20.9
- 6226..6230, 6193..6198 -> 1.00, 21.46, 21.4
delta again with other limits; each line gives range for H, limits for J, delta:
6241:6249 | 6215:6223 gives -0.021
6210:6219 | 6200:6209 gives -0.008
